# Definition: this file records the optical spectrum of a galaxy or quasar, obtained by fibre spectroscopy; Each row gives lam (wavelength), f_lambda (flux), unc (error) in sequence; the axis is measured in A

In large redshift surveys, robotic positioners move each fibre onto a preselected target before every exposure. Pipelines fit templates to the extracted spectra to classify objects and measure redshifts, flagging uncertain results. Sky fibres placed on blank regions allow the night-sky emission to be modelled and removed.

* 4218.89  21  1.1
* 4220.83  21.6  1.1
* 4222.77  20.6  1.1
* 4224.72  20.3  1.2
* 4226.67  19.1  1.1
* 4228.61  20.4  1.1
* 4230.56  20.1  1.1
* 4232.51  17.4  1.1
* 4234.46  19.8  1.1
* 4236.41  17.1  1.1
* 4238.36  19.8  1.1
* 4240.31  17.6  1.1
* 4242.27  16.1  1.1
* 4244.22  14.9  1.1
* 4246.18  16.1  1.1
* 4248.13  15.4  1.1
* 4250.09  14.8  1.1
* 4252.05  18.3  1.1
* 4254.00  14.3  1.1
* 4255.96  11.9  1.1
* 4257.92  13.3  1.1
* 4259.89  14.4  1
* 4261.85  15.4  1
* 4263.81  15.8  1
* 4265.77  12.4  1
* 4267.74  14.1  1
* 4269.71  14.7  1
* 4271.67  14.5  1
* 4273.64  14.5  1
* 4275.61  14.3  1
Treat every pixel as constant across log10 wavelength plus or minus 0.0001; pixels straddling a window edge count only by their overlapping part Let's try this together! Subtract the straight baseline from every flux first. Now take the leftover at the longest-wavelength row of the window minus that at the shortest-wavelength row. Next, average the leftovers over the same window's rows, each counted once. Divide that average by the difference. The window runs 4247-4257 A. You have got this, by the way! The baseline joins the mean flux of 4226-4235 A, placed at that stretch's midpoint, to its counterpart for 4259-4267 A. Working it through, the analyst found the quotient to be 0.51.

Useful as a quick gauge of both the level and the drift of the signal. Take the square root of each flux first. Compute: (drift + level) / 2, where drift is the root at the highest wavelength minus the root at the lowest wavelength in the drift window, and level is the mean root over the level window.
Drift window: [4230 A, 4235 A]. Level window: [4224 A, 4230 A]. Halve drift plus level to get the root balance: 2.22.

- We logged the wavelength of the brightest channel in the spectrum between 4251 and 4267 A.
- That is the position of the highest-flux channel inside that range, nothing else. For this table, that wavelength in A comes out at 4252.05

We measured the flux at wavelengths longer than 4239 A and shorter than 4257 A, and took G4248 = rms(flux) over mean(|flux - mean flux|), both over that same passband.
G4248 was 11.4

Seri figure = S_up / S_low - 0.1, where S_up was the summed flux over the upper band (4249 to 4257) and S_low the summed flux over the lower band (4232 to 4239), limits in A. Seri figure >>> 0.700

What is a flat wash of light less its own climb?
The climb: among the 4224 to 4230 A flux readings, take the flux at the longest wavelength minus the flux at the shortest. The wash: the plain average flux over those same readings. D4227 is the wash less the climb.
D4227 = 19.8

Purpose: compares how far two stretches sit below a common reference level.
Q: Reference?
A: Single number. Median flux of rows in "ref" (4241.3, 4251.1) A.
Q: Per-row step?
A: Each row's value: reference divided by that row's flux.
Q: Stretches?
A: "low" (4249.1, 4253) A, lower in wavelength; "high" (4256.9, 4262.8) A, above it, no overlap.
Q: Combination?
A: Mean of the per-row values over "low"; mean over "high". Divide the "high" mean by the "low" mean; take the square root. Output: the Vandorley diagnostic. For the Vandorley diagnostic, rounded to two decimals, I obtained 1.07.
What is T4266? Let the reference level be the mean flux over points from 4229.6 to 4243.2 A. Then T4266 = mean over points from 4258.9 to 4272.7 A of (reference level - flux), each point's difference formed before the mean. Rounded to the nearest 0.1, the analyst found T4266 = 3.8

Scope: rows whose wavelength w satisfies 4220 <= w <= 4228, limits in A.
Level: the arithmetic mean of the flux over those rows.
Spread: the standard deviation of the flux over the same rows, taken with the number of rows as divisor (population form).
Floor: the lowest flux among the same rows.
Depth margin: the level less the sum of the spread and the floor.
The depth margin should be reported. 0.4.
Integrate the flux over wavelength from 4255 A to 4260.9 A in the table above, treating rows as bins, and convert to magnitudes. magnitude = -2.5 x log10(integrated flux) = -4.73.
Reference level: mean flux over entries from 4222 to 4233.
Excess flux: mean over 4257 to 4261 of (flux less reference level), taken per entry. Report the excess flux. -5.8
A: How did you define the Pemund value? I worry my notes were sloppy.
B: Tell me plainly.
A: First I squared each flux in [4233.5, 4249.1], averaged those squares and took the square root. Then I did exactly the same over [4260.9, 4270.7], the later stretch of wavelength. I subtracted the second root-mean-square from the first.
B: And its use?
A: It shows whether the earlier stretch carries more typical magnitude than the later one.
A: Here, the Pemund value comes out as 2.66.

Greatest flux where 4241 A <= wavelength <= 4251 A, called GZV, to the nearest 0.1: 16.1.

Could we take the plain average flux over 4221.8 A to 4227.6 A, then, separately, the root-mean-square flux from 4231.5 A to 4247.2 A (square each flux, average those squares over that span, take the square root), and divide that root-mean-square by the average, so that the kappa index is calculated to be 0.87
